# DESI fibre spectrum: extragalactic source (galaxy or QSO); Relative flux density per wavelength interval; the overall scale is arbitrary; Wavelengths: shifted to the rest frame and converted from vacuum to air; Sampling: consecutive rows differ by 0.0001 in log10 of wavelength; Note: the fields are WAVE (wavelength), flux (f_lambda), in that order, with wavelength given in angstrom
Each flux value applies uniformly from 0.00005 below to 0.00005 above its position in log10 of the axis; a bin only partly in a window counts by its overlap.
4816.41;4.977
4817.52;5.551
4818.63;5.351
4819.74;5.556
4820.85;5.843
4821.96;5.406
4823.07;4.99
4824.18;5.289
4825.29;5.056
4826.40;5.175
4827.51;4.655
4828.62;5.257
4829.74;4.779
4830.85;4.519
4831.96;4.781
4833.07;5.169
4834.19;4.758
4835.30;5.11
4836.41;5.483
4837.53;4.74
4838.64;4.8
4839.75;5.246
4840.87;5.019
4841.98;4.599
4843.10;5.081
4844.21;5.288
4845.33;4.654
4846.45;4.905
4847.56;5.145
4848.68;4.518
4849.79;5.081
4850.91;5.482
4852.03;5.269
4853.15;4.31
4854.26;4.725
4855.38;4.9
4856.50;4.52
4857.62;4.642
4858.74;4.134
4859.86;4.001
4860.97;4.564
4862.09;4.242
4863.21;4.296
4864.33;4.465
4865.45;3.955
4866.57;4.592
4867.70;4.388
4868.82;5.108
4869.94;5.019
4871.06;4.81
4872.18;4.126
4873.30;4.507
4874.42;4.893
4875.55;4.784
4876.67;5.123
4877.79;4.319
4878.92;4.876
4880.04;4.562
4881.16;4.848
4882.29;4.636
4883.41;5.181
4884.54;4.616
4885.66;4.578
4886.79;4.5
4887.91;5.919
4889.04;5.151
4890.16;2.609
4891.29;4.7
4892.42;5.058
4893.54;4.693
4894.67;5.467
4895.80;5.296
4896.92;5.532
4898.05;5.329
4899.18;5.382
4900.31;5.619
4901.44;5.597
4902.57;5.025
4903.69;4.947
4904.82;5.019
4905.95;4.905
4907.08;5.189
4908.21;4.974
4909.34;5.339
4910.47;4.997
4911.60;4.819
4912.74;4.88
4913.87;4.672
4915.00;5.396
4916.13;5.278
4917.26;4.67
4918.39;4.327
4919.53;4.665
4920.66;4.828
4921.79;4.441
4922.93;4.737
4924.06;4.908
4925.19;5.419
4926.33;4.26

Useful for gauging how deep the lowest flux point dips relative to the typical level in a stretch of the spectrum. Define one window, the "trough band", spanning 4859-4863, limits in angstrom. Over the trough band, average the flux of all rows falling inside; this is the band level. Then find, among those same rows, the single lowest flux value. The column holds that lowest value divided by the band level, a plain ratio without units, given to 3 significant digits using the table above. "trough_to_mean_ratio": 0.937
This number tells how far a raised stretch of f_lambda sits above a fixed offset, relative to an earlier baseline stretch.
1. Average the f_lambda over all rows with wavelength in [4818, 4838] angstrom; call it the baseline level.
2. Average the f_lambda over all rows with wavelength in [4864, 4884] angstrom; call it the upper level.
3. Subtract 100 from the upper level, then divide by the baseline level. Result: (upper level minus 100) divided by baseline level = -18.7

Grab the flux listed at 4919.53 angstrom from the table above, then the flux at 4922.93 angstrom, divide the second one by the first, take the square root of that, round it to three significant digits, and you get 1.01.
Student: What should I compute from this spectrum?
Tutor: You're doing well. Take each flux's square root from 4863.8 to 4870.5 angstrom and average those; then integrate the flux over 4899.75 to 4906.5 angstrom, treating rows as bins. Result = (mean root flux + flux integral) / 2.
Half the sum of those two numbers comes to 18.6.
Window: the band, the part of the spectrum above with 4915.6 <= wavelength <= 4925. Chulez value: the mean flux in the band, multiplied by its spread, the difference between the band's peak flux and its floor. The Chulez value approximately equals 4.5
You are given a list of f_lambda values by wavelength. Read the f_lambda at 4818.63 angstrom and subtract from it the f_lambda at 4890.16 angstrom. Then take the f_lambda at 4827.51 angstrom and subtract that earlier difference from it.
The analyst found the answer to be 1.91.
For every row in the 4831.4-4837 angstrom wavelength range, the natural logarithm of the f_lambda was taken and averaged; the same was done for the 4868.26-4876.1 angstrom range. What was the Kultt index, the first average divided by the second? 1.04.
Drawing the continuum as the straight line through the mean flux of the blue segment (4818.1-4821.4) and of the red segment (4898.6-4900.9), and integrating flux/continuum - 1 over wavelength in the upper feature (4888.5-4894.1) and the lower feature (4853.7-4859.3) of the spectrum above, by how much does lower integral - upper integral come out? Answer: 0.1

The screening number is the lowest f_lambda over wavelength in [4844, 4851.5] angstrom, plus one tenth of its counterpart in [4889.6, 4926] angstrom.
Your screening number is 4.78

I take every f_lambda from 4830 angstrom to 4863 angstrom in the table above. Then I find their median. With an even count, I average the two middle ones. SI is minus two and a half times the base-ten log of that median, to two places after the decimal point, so -1.70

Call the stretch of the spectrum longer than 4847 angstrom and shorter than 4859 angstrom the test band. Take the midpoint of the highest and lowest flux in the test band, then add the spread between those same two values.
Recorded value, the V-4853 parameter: 6.16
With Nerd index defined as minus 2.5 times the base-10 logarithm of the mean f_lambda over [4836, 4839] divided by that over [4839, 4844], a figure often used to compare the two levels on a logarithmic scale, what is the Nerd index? 0.00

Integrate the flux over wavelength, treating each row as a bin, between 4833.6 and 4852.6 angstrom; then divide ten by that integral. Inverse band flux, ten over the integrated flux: 0.11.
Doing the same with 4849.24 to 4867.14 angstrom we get 0.12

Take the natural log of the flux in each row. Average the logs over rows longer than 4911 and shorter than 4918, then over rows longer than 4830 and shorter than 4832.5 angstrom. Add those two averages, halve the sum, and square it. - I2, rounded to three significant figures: 2.46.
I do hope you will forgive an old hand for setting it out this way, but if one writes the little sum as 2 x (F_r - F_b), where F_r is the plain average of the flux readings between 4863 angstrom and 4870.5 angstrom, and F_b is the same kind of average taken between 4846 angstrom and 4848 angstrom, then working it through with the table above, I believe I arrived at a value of -1.0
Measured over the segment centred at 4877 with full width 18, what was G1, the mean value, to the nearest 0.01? 4.75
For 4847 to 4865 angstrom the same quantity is 4.64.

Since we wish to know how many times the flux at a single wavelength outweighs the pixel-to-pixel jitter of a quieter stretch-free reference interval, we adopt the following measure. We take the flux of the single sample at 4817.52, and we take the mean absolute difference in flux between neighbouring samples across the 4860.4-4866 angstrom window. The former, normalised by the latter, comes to 21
